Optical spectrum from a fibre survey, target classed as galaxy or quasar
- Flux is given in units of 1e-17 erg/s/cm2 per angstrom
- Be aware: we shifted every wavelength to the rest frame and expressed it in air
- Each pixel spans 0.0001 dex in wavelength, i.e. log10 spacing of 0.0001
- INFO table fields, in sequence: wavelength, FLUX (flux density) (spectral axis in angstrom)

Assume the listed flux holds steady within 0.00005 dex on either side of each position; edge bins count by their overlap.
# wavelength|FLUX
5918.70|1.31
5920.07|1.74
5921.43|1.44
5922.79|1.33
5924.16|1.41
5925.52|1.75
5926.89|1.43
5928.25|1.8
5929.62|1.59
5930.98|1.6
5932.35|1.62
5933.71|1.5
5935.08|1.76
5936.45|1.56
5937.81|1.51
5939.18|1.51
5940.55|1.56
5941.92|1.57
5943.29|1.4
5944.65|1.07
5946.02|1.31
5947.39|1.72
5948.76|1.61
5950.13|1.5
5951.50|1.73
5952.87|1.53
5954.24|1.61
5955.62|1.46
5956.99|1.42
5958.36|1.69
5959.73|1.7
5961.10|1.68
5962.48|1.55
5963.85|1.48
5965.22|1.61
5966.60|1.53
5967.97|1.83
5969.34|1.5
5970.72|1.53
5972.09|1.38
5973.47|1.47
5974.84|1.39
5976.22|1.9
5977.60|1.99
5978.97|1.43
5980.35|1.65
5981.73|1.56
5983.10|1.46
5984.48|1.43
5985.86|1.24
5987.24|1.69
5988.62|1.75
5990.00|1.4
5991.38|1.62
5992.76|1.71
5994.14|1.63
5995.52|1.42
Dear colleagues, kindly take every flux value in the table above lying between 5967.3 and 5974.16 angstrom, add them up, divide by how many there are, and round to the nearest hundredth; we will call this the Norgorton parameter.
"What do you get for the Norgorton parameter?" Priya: 1.54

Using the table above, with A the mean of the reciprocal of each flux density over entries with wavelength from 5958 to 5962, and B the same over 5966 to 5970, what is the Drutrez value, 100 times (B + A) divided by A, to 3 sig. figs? 205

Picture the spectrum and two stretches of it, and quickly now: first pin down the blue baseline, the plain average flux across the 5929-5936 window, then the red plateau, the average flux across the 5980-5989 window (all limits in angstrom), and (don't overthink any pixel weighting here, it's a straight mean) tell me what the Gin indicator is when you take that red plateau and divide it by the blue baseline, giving 0.95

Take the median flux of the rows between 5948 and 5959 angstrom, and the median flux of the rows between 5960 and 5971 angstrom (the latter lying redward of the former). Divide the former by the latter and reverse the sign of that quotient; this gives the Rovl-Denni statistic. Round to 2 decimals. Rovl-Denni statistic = -1.02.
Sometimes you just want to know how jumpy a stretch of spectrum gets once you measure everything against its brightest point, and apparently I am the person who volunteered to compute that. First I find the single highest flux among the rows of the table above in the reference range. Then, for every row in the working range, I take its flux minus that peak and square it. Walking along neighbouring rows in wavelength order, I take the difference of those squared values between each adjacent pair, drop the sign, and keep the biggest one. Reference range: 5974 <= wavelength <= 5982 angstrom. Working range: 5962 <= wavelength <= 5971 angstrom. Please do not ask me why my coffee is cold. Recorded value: 0.21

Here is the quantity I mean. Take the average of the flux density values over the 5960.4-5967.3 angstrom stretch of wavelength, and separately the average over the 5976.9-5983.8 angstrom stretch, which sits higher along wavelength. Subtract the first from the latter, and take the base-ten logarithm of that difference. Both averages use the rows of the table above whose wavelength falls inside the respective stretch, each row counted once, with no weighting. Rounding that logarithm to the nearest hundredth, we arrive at -1.32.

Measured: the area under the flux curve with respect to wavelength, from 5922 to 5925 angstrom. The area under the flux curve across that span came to 4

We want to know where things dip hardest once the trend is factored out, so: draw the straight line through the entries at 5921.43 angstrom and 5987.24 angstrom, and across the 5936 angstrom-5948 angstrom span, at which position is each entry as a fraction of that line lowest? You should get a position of 5944.65 angstrom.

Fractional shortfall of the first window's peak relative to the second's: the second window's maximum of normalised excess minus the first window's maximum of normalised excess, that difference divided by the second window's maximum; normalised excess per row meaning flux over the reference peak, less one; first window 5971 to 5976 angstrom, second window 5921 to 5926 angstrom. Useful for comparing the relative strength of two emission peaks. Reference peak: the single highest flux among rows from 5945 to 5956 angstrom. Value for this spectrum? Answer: 14.0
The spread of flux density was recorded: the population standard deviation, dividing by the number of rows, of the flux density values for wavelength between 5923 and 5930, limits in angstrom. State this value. 0.160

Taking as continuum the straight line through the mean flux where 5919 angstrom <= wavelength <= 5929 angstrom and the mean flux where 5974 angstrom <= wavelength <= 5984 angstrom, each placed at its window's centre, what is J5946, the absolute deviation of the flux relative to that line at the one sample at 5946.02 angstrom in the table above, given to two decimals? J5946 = 0.27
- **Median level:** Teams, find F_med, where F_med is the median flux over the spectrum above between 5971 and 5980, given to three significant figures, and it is 1.45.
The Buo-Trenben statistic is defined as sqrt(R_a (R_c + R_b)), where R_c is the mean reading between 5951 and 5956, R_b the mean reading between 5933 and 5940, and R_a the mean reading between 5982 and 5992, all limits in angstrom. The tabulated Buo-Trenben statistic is 2.18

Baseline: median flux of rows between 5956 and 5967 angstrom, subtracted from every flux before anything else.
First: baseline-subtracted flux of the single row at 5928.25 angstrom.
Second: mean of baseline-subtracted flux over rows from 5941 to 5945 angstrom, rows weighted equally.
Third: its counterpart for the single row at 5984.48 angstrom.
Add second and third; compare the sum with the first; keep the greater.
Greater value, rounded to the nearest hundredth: 0.22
